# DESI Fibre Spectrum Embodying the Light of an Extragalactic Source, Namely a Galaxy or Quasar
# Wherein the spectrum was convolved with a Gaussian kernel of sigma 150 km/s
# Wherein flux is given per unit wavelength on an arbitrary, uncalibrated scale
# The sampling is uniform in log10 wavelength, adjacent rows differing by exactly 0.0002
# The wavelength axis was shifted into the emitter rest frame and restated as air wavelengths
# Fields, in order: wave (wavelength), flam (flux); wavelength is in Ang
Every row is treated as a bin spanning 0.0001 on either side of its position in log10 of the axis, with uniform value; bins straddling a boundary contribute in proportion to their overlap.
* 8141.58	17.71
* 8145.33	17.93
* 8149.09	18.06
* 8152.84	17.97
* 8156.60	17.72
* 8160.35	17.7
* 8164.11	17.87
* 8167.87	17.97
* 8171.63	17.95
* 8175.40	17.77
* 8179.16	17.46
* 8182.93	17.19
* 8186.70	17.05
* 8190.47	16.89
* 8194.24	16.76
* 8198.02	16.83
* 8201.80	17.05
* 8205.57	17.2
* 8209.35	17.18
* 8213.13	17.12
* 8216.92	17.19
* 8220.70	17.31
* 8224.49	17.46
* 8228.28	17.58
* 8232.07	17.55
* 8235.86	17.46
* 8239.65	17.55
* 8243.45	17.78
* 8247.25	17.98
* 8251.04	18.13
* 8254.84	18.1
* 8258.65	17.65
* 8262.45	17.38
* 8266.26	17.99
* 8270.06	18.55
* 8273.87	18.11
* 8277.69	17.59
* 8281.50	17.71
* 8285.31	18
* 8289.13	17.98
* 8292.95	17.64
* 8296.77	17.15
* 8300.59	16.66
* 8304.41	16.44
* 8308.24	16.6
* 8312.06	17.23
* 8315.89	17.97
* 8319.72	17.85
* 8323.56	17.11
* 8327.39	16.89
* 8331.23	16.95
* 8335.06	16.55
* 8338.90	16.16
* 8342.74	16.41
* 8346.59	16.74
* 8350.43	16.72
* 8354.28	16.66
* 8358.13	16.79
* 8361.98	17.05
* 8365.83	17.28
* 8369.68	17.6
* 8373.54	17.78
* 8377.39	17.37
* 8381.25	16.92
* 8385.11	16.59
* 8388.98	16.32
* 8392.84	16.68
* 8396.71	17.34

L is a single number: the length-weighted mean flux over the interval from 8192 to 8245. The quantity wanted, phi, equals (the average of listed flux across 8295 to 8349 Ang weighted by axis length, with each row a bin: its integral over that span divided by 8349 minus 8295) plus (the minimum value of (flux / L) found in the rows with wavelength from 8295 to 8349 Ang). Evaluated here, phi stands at 17.8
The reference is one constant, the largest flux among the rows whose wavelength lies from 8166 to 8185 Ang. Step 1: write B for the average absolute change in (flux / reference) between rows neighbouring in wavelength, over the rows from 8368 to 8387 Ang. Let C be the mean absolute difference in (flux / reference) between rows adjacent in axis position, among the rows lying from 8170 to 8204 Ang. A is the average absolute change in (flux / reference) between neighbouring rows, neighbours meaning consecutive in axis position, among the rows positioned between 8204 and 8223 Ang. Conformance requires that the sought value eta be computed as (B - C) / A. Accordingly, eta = 2.3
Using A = 0.004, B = 0.019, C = 0.010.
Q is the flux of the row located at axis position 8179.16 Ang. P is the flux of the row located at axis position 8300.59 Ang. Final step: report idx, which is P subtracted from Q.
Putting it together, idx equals 0.80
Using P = 16.66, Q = 17.46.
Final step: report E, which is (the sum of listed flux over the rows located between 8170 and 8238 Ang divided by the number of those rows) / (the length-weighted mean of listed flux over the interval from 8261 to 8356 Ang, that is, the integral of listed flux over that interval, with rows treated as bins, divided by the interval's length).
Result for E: 1.00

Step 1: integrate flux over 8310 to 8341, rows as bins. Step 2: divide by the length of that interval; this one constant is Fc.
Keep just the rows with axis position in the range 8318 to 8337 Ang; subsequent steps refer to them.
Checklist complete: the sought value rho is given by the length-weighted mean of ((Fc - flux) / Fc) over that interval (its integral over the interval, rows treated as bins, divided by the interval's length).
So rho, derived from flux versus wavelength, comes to 0.00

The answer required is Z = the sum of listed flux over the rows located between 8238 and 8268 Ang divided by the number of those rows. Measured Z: 17.8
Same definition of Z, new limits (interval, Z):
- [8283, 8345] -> 17.1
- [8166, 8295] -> 17.6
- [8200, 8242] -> 17.3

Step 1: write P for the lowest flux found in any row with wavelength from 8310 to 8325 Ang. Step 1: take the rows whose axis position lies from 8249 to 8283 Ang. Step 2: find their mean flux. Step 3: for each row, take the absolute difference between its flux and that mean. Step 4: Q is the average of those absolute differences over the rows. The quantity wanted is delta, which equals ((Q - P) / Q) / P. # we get -3.4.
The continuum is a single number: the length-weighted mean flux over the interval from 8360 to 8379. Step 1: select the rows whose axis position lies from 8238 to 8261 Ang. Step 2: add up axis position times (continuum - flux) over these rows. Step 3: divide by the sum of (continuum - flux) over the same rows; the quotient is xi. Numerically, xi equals 8250.3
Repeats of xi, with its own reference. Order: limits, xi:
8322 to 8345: 8335.8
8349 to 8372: 8354.9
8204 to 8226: 8211.9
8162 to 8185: 8167.8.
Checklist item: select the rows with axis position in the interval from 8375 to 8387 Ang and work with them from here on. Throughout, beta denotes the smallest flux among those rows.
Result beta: 16.59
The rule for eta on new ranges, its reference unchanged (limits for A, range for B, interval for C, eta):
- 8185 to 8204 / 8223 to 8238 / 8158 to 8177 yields -0.3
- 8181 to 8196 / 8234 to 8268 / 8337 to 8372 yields 0.4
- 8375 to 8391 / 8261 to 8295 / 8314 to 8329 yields 0.0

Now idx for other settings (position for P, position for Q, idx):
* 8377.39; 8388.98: -1.05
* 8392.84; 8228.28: 0.90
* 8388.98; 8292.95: 1.32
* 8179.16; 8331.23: -0.51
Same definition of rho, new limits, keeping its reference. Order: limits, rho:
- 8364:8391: 0.00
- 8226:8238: -0.03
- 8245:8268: -0.05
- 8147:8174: -0.05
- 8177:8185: -0.01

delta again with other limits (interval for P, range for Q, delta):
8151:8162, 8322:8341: -3.3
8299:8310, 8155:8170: -9.5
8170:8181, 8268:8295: -3.9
